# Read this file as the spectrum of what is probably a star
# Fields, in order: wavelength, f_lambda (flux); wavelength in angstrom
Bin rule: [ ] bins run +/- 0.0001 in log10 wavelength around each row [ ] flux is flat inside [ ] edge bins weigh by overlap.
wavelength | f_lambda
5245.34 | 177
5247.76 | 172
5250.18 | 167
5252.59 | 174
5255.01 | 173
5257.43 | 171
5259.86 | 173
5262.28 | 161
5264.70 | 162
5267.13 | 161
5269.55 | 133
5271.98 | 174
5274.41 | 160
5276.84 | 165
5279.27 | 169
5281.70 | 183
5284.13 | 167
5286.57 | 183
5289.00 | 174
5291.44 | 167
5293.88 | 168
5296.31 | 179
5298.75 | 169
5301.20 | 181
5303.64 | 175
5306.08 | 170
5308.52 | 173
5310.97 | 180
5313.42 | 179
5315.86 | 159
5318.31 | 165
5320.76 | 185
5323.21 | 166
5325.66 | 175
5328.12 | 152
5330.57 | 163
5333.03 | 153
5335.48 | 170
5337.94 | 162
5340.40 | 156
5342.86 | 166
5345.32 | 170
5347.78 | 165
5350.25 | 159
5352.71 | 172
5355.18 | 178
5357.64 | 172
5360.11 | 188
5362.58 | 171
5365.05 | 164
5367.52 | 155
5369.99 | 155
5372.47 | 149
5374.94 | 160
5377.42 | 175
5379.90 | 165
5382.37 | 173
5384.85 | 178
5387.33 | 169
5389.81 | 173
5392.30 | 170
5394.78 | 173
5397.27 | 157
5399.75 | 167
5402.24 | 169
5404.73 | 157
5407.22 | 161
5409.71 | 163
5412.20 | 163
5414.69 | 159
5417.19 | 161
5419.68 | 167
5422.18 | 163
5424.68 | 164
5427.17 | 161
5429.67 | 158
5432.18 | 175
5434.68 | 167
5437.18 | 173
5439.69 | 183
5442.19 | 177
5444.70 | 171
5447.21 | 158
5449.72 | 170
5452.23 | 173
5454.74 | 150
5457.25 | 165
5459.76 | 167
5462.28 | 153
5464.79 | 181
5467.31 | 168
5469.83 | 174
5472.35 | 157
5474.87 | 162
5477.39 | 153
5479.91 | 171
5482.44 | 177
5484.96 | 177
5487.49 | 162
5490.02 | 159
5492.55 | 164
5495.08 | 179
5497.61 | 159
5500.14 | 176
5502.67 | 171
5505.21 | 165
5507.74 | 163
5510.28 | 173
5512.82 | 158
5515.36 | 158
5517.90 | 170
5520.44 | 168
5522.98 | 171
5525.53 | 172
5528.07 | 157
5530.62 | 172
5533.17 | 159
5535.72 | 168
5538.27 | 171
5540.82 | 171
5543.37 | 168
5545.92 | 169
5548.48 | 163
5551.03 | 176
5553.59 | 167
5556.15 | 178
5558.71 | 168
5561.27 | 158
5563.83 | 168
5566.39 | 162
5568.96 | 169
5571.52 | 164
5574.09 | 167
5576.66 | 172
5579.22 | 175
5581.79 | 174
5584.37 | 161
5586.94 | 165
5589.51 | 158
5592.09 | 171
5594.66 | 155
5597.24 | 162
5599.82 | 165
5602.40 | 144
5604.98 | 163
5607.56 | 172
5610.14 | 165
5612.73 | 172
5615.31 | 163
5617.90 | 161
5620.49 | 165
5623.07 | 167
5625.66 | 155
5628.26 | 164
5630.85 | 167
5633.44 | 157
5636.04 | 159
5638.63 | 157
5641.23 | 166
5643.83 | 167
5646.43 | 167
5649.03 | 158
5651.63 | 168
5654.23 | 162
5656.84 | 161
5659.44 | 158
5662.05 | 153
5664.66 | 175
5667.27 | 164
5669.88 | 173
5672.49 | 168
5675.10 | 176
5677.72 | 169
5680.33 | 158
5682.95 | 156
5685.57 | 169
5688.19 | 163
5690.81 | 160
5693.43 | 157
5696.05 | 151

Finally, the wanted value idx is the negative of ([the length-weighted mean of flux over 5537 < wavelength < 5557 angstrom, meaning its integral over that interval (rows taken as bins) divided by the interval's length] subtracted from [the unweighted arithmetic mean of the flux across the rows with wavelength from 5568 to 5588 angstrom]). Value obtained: 2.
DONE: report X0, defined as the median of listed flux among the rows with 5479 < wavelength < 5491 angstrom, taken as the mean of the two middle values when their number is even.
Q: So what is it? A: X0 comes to 171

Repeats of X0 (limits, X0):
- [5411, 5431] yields 162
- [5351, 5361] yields 175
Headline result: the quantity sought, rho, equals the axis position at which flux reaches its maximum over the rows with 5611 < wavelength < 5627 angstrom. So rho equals 5612.73 angstrom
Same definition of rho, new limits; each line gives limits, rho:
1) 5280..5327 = 5320.76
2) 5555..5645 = 5556.15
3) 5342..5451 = 5360.11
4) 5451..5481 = 5464.79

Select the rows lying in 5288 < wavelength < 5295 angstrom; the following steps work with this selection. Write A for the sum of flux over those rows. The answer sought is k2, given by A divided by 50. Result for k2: 10.2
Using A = 509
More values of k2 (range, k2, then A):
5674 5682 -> 10.1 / 503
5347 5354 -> 9.9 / 496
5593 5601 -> 9.6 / 482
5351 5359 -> 10.4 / 522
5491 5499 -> 10.0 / 502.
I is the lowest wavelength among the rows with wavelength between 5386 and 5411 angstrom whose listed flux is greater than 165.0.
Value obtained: 5387.33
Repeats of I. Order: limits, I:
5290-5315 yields 5291.44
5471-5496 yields 5479.91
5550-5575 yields 5551.03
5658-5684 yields 5664.66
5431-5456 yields 5432.18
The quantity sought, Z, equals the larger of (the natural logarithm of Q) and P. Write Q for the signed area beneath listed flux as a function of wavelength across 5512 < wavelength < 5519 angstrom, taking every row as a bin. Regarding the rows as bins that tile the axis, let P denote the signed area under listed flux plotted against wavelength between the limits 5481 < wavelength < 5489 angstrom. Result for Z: 1372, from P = 1372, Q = 1134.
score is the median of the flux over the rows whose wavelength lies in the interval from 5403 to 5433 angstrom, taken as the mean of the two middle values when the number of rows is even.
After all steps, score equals 162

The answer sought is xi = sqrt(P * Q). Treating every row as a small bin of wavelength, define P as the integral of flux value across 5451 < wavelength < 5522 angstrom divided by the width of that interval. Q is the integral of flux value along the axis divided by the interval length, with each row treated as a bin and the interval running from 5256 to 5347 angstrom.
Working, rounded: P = 166.2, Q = 168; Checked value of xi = 167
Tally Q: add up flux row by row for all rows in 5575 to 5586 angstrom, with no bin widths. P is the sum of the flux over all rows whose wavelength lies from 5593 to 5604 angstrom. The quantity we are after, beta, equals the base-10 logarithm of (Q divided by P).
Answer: 0.037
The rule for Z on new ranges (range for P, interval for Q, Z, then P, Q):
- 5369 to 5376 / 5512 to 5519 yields 1081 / 1081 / 1134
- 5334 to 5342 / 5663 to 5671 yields 1301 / 1301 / 1358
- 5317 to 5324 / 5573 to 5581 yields 1205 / 1205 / 1374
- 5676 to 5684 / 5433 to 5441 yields 1295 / 1295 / 1396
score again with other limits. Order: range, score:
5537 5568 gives 168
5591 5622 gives 164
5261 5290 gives 166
